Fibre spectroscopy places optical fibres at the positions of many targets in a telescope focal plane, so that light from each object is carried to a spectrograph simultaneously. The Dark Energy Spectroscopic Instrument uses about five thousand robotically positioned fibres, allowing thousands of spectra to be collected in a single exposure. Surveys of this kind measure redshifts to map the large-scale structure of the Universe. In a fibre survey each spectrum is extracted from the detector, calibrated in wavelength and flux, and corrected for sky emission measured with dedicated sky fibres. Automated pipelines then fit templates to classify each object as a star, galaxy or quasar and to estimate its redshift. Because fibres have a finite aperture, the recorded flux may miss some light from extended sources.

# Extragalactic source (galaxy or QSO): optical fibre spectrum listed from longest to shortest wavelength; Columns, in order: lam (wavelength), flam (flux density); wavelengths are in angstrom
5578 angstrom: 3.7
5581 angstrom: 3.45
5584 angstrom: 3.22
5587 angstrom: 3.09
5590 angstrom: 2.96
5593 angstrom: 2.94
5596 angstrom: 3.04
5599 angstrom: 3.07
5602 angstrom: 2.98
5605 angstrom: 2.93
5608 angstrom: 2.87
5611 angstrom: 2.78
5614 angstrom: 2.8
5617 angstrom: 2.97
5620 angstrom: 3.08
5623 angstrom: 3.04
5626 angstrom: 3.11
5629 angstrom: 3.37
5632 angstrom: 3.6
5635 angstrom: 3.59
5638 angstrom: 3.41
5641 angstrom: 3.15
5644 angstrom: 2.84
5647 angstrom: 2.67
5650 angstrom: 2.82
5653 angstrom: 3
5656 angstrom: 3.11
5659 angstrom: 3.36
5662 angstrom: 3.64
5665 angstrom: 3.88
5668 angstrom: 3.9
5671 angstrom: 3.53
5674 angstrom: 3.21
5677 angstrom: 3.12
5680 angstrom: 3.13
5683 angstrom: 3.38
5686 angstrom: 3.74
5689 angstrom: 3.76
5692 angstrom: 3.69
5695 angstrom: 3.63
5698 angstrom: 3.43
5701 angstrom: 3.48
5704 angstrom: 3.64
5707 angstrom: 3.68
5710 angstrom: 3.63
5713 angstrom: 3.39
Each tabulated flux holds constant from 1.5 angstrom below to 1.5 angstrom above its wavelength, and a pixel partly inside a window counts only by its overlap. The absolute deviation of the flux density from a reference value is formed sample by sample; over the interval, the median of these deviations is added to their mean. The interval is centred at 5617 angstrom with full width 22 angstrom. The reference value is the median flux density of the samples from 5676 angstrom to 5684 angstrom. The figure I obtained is 0.34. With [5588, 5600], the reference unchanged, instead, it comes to 0.26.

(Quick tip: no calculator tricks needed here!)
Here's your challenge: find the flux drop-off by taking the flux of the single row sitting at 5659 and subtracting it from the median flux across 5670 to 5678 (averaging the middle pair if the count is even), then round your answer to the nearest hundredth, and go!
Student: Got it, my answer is -0.15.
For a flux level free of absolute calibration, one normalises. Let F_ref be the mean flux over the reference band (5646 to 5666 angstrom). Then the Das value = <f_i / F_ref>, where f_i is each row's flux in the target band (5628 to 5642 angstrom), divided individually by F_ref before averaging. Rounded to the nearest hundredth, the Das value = 1.07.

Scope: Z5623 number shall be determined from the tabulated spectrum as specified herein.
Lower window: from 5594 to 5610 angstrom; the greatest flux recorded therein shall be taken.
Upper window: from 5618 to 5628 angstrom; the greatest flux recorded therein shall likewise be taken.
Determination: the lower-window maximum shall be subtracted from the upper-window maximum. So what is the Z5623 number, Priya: 0.0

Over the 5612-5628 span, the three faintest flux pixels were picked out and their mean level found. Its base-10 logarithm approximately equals 0.468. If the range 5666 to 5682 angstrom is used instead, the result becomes 0.499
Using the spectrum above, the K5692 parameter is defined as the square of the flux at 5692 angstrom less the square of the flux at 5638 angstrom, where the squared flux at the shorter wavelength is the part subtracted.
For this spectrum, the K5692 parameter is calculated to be 1.99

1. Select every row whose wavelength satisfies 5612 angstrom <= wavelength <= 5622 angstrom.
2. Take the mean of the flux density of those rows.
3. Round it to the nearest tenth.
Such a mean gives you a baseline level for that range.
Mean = 2.9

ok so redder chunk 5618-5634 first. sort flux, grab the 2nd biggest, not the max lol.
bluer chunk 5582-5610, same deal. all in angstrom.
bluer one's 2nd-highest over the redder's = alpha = 0.92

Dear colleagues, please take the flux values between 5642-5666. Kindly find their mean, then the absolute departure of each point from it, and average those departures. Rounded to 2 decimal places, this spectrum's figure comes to 0.35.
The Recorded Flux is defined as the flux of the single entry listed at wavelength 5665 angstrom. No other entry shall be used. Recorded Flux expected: 3.88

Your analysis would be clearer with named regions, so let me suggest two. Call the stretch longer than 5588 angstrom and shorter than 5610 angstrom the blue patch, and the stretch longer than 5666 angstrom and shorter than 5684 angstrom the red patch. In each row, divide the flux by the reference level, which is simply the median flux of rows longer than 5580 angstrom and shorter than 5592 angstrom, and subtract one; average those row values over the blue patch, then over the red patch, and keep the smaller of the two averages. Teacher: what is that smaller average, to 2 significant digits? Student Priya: -0.059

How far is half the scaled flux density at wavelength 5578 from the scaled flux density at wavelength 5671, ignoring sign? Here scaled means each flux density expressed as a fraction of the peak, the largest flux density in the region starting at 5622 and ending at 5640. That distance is 0.467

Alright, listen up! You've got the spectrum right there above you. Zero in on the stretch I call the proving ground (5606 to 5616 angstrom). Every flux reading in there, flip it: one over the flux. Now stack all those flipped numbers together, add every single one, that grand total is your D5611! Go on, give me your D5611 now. 1.07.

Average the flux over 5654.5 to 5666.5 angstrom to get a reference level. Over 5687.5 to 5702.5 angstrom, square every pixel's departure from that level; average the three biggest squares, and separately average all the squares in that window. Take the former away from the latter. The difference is -0.02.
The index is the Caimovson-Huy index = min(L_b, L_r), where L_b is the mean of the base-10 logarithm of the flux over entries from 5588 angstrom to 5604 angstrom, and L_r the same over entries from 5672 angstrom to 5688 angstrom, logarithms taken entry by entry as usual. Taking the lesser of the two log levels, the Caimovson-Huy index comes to 0.477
